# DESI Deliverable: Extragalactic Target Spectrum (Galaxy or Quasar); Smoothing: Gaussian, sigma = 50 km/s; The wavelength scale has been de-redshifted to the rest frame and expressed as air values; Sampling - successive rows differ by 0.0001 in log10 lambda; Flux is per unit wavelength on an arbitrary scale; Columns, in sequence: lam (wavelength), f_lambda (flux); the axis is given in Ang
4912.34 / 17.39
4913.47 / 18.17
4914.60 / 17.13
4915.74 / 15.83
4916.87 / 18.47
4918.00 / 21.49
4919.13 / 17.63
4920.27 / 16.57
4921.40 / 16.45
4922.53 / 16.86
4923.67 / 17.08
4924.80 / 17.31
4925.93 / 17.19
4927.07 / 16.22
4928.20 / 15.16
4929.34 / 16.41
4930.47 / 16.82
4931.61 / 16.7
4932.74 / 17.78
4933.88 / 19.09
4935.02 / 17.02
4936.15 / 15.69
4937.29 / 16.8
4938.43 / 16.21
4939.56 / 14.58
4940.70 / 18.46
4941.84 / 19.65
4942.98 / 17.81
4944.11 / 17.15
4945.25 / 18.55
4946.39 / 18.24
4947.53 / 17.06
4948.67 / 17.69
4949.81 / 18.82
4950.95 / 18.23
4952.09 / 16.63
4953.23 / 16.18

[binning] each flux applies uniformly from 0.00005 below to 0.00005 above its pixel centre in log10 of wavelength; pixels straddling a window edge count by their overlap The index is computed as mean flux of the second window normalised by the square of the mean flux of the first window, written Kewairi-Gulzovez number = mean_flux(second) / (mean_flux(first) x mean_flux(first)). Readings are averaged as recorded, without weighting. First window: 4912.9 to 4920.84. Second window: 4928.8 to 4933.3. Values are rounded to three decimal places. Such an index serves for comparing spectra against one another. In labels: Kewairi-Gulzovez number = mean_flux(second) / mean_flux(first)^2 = 0.053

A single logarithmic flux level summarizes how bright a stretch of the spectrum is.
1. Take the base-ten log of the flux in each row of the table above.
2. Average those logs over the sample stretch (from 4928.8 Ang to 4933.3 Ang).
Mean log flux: 1.23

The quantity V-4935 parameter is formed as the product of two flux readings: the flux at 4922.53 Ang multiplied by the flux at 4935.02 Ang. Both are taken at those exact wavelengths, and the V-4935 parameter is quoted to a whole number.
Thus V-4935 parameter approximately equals 287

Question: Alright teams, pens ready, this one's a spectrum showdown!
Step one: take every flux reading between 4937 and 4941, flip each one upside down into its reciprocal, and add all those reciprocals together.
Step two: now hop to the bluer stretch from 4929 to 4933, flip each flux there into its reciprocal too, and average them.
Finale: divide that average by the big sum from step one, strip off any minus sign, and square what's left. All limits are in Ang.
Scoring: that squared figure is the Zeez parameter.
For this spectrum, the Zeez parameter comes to 0.059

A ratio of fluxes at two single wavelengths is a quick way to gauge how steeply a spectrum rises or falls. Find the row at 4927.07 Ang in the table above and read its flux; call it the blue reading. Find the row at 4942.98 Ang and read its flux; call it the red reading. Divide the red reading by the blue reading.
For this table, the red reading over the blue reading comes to 1.098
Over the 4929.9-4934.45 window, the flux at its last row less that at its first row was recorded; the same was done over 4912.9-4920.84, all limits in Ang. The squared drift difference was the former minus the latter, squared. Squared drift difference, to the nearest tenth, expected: 15.0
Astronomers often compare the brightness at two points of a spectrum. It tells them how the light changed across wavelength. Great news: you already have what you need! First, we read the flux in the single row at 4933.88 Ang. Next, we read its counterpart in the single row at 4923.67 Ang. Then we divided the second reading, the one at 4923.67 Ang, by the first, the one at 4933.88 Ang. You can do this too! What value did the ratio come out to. 0.89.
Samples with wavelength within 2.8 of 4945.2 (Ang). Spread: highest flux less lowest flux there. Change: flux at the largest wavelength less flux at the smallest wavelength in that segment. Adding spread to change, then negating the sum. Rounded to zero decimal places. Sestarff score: -1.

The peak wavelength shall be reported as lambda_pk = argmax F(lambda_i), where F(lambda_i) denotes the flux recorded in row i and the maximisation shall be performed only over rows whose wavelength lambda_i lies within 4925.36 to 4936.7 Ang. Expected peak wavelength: 4933.88 Ang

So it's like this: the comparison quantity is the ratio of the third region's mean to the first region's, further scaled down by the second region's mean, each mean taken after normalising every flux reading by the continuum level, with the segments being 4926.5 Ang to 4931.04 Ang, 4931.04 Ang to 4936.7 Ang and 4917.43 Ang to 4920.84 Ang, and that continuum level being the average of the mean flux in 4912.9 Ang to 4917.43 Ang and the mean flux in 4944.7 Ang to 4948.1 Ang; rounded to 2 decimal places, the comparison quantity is 1.18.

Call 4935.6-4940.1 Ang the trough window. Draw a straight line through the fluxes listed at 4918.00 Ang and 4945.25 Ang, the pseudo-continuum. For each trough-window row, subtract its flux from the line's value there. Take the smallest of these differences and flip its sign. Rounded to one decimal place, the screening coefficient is -2.6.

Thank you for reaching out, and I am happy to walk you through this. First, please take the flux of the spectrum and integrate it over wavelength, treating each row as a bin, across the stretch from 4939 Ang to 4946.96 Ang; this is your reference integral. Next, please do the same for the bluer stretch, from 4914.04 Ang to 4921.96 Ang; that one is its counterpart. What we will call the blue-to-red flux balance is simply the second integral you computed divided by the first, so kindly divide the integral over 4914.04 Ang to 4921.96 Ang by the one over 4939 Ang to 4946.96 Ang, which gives 1.0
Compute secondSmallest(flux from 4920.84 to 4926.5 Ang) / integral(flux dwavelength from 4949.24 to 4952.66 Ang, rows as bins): 0.28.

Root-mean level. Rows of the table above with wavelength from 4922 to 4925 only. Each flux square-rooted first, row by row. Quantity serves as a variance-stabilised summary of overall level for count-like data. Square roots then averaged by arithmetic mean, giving 4.13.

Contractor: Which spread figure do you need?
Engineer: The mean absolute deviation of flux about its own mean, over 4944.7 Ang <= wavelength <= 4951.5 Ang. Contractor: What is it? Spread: 0.48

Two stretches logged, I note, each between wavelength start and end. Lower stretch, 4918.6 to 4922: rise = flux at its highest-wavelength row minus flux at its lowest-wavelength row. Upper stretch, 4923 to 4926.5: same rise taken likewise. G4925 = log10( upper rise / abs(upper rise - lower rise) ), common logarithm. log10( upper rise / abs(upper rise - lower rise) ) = -1.1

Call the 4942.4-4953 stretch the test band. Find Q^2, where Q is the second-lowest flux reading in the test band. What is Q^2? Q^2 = 291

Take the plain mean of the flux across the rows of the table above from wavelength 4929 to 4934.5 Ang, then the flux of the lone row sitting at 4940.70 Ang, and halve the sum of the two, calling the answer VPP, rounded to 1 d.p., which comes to 17.9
